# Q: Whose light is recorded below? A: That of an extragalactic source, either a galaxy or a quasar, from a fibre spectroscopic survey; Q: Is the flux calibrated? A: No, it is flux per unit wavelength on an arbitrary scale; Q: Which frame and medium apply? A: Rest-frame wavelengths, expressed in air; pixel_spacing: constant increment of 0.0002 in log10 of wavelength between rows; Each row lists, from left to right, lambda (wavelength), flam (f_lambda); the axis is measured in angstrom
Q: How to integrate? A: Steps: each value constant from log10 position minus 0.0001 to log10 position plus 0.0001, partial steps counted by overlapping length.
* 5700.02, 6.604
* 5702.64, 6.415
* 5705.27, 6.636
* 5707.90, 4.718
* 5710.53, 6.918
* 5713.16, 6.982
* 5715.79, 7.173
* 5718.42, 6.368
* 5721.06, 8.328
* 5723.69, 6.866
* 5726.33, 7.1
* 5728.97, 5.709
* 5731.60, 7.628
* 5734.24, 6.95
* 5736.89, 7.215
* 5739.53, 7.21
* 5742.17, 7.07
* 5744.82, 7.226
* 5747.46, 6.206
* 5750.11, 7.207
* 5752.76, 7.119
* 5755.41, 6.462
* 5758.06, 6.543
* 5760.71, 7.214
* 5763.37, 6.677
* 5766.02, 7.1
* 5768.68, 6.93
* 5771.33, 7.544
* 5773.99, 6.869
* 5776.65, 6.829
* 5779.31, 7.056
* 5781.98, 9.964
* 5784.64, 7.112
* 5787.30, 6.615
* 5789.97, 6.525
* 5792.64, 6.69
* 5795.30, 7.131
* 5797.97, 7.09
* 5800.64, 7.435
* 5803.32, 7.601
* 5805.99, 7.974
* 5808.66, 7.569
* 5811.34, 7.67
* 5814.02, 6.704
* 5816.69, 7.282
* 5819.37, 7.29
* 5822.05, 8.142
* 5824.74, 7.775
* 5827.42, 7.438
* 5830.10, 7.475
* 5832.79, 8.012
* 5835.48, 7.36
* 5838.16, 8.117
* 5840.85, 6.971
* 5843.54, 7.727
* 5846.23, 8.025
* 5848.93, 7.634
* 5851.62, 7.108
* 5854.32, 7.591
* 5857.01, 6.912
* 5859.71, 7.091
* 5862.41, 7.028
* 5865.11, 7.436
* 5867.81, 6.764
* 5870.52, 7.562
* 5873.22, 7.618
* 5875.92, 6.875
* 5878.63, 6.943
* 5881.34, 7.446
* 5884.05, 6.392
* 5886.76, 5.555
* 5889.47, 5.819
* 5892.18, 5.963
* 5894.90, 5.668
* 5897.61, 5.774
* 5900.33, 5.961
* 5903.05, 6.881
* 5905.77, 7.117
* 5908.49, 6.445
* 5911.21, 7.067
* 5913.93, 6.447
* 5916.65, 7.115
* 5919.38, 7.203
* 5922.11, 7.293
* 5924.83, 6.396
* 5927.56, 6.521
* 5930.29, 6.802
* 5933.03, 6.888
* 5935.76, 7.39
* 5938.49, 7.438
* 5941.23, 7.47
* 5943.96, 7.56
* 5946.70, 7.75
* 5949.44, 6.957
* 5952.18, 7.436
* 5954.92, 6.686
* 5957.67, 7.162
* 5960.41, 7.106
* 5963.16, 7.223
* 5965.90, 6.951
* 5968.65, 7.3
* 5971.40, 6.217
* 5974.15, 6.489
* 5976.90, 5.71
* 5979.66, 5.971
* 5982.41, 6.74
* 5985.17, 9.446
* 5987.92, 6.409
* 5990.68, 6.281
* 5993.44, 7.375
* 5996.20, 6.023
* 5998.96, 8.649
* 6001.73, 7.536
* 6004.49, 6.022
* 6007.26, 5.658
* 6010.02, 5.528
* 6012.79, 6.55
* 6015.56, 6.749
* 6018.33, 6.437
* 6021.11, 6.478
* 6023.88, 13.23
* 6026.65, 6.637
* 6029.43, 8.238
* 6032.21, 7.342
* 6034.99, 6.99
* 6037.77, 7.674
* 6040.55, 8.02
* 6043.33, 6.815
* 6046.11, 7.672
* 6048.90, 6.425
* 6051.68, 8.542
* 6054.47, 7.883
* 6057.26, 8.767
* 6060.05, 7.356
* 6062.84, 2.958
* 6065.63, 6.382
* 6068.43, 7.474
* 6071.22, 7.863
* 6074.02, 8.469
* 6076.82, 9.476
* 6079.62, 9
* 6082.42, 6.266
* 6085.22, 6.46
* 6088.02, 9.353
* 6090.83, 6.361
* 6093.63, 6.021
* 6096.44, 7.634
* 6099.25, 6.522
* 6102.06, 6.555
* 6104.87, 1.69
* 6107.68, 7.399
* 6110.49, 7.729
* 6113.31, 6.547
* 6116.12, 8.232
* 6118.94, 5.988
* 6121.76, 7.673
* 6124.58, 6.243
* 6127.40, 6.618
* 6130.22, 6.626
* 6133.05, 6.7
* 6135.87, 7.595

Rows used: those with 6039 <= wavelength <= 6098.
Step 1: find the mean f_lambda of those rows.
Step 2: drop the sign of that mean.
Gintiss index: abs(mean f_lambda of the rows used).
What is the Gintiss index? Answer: 7.4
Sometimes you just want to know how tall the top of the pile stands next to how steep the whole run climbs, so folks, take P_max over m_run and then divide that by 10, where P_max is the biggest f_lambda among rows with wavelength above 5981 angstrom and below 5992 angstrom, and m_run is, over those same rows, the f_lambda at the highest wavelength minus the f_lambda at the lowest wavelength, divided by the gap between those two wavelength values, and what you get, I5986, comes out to -17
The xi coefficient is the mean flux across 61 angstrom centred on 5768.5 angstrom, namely 7.06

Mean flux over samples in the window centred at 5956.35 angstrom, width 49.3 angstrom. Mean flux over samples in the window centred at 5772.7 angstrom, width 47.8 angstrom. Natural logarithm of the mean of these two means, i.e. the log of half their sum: 1.951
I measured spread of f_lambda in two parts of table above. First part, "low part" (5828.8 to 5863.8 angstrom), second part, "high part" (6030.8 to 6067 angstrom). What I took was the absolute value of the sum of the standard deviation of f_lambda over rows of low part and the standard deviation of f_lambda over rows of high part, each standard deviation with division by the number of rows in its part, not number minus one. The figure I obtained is 1.8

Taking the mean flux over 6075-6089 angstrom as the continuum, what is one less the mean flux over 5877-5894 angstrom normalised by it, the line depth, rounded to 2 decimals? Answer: 0.22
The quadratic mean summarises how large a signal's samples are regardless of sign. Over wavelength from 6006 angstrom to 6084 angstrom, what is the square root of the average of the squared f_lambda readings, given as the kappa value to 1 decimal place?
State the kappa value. 7.6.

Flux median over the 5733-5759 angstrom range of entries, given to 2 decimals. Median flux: 7.09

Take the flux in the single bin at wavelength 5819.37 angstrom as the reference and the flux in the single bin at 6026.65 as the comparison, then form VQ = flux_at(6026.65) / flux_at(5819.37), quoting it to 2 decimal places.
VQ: 0.91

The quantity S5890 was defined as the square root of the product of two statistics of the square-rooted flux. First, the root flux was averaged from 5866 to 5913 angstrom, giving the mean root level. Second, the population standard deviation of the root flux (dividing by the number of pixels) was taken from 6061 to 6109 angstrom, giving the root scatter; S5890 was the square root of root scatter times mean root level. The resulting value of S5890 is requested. 1.1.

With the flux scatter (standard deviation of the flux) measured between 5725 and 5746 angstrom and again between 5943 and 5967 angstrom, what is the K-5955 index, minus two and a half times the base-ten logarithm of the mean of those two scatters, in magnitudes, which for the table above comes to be 0.9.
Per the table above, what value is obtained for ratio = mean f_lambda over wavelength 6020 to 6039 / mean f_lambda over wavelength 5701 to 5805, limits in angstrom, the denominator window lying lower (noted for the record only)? 1.16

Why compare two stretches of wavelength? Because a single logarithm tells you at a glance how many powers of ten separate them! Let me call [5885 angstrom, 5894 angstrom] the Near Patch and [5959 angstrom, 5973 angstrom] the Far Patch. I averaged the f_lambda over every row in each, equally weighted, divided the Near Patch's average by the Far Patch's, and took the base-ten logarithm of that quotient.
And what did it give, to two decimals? -0.08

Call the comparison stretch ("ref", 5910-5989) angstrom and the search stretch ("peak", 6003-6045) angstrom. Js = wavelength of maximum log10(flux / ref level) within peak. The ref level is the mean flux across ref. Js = 6023.88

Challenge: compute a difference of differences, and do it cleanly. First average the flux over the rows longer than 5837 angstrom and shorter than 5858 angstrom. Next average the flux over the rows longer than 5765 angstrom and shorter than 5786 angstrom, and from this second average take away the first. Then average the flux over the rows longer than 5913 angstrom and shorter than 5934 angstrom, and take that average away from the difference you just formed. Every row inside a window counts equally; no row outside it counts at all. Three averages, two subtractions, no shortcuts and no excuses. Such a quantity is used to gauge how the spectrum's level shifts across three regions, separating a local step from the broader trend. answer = -6.92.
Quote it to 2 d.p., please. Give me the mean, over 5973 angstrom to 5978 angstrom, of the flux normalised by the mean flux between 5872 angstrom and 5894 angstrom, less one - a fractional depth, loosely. -0.07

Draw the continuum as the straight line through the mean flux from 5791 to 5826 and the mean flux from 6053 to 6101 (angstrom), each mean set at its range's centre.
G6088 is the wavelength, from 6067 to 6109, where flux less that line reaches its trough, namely 6104.87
